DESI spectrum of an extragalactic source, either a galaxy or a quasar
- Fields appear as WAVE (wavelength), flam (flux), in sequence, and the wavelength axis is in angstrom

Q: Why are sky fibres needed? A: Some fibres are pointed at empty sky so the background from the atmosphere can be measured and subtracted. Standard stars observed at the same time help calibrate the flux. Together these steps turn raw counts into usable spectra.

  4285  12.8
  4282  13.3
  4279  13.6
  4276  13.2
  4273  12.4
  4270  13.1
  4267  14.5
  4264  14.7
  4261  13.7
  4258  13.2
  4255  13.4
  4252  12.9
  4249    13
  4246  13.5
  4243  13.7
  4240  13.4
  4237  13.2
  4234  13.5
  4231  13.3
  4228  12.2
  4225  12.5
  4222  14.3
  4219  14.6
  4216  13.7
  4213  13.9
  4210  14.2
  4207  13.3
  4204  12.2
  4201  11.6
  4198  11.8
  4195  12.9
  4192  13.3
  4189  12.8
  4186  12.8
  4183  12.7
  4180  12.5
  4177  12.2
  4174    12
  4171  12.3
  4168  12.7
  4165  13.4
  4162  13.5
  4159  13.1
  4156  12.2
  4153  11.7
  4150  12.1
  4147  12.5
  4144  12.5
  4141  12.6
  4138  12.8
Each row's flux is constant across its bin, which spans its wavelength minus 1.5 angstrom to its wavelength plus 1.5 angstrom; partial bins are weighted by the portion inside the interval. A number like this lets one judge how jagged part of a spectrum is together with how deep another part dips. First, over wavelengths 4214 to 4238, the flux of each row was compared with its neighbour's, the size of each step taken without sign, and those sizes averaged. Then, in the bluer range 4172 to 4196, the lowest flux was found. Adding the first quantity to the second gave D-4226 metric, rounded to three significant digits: 12.7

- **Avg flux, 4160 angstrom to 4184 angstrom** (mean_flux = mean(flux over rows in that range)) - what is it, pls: 12.7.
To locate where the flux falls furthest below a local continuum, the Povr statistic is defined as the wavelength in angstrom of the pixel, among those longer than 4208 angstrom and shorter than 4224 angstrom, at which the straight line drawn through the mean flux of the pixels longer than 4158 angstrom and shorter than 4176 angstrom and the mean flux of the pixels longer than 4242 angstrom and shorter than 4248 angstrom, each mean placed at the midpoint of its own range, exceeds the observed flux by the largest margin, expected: 4216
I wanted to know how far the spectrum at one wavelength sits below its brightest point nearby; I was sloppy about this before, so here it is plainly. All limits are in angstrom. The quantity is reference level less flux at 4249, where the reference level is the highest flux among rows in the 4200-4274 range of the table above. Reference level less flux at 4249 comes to 1.7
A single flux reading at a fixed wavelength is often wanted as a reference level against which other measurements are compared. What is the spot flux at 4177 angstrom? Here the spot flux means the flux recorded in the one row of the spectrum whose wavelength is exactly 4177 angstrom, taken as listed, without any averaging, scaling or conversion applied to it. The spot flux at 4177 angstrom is 12.2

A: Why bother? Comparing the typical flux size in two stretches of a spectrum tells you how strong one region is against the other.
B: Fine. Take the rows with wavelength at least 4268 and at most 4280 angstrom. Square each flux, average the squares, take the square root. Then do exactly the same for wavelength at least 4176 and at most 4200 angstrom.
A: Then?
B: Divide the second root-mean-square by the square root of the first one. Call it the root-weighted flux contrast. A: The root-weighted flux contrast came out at 3.49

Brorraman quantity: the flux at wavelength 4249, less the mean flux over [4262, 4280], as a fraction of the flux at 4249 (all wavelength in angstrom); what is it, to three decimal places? -0.045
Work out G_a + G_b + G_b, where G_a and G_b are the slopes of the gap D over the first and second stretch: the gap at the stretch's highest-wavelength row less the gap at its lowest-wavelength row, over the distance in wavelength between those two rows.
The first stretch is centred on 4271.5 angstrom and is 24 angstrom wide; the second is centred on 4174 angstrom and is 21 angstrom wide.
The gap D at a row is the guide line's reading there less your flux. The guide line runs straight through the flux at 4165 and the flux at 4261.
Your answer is 0.11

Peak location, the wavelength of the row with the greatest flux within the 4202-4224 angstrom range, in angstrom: 4219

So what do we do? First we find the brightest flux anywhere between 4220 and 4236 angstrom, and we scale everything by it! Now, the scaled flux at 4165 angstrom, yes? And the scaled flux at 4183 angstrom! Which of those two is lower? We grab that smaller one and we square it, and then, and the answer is 0.79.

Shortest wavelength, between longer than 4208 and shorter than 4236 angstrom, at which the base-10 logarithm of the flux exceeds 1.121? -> 4210 angstrom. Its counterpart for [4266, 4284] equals 4267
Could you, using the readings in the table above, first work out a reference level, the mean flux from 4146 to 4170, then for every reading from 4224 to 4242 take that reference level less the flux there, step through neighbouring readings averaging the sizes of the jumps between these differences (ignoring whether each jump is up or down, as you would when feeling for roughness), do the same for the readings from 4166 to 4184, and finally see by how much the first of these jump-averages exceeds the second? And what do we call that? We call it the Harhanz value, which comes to 0.14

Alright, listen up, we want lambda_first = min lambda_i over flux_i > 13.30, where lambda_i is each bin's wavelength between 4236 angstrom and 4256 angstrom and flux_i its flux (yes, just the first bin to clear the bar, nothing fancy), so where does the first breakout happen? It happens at 4240 angstrom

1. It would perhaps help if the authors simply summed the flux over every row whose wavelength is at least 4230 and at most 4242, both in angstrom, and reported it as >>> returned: 53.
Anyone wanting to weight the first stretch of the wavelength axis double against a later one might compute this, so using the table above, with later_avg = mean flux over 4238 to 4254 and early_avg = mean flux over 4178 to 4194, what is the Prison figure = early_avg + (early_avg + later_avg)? 38.9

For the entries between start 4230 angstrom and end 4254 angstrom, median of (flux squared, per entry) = 178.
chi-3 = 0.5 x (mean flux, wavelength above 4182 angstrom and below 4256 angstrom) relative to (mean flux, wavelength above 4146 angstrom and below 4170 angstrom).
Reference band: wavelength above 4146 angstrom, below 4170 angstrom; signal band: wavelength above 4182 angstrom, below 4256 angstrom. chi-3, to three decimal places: 0.520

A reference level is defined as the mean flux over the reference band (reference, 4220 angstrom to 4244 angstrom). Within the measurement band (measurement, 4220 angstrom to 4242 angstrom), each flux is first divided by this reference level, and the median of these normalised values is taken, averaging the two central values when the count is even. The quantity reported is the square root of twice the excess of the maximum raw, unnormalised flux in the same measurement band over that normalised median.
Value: 5.16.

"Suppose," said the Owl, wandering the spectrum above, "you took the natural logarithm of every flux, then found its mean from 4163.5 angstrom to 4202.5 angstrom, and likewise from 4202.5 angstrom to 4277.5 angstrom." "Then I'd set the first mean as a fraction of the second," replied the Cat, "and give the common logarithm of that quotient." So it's -0.0115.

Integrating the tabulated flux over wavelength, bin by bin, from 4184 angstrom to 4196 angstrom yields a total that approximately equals 155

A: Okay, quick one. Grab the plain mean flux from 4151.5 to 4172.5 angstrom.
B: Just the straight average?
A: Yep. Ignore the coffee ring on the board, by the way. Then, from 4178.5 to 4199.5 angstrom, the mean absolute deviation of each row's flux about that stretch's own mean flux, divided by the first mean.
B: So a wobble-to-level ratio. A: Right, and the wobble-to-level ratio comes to 0.0241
